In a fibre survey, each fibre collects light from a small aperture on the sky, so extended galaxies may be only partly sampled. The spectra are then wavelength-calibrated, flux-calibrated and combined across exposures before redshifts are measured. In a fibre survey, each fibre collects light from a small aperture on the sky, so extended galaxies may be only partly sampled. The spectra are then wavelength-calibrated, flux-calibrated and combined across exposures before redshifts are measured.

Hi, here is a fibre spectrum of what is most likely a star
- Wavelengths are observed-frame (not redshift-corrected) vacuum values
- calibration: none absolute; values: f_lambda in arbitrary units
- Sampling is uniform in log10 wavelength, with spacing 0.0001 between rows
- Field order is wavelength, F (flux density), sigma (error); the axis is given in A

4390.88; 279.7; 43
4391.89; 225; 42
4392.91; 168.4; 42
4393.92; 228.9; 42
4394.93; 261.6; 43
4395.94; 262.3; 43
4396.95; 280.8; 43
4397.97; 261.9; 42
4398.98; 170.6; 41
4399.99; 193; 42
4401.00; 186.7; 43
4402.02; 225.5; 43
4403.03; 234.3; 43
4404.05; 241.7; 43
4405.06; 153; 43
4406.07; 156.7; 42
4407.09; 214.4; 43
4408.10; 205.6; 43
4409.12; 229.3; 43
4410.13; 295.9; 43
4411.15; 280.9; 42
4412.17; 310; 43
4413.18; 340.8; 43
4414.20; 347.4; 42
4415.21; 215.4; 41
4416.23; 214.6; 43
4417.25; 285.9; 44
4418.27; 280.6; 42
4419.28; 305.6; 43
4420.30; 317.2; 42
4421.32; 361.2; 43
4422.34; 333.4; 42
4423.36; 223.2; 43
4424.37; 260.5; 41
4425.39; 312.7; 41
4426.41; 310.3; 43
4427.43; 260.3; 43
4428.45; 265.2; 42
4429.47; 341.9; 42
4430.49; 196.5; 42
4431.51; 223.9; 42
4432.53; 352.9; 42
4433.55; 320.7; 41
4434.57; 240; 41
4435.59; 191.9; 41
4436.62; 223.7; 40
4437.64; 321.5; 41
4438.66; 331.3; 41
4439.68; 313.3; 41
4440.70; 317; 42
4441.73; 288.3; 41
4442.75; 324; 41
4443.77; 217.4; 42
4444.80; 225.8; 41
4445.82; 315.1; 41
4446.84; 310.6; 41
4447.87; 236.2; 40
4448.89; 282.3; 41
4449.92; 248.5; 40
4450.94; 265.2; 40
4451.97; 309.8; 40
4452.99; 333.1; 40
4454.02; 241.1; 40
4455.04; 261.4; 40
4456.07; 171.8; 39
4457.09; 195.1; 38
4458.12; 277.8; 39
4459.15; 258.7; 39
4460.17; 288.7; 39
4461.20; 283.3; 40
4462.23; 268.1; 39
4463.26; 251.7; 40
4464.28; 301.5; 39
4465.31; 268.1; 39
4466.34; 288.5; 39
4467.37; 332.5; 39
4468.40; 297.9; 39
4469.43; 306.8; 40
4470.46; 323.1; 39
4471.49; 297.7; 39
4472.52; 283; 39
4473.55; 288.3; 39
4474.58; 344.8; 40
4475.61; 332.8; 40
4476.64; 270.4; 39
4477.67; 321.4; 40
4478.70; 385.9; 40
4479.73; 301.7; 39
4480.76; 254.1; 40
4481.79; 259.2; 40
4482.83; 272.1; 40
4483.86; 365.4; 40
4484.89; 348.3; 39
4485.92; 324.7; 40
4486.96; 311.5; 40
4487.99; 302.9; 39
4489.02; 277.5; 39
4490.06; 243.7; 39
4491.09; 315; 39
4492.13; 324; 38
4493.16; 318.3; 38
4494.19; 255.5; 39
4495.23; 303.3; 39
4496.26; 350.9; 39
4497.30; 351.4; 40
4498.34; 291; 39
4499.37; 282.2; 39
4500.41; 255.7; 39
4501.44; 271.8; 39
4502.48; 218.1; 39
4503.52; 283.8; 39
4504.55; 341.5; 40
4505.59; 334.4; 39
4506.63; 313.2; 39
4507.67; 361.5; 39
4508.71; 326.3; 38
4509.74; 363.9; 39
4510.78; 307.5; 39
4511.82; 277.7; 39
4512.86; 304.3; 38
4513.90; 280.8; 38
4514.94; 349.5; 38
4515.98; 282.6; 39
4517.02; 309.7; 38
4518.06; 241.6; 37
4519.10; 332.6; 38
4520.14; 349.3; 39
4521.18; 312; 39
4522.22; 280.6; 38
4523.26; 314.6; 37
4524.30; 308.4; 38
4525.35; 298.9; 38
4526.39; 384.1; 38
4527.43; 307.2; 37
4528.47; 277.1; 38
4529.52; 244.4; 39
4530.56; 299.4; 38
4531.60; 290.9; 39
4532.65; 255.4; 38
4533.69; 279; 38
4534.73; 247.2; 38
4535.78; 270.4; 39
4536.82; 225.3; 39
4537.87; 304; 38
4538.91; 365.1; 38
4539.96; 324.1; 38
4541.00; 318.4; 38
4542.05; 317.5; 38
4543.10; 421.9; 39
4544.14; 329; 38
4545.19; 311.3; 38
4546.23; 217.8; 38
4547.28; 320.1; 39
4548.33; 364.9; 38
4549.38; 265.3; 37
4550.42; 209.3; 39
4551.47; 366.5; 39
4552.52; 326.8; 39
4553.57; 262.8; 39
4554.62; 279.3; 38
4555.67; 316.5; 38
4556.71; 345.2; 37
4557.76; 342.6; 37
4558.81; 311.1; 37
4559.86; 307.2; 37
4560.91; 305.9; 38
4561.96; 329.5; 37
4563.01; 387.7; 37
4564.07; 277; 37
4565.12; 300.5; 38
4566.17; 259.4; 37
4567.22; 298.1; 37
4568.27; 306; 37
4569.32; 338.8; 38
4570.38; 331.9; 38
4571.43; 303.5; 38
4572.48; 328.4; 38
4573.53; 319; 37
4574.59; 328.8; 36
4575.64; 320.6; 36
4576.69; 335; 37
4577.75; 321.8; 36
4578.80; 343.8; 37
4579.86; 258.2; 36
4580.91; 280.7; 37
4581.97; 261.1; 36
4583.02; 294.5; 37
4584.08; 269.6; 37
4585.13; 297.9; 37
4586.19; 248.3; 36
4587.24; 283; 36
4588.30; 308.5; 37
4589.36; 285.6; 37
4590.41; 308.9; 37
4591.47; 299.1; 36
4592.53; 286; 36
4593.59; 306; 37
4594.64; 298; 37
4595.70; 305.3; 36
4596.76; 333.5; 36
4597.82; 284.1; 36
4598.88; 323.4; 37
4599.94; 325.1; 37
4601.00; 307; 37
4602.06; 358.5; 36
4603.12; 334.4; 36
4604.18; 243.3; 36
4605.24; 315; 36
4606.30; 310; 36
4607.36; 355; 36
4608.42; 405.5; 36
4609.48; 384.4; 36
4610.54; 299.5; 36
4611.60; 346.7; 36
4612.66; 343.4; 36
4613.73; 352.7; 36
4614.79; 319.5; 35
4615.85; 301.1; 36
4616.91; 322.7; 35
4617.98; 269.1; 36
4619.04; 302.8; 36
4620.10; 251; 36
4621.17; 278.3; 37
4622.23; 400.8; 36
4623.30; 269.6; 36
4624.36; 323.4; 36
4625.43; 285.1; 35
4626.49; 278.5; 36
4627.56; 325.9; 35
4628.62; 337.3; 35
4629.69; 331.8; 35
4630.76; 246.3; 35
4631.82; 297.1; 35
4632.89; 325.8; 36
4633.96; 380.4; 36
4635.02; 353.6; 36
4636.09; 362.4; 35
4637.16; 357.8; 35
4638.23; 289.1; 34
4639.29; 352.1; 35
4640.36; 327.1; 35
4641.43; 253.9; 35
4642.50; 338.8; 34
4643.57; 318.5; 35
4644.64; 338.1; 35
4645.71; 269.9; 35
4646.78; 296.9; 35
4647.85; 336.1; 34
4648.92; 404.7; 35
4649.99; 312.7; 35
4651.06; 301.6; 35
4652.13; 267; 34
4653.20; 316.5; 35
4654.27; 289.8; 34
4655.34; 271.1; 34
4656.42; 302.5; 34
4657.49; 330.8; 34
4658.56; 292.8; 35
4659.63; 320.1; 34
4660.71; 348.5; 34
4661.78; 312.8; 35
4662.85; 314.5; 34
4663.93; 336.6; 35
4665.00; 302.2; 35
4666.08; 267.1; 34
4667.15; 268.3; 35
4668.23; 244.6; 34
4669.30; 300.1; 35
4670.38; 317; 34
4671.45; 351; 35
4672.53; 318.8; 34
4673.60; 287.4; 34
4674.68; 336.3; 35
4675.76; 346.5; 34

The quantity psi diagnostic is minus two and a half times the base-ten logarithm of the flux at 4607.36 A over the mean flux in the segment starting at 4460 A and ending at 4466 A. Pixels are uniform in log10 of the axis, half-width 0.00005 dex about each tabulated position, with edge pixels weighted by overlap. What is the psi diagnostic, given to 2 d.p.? -0.27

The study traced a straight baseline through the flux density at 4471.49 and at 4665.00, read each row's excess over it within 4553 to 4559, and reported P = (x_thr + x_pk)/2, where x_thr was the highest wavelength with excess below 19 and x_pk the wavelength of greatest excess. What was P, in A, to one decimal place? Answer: 4557.8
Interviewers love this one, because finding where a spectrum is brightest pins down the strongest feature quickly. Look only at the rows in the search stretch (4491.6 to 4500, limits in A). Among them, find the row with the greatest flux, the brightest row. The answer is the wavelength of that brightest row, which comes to 4497.30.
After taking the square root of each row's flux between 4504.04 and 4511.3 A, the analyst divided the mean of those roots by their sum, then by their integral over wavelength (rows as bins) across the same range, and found 0.0011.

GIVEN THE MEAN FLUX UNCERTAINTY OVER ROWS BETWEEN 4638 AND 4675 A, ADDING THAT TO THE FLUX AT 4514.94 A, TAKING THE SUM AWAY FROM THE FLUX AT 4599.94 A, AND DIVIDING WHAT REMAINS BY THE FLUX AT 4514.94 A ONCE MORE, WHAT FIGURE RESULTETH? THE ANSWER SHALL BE -0.2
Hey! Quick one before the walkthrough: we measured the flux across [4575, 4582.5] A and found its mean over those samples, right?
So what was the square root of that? 17.4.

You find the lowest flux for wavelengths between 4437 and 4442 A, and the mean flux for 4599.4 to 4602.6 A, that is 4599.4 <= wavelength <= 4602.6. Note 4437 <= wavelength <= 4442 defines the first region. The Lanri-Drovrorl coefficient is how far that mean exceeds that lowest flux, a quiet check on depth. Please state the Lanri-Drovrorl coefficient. 42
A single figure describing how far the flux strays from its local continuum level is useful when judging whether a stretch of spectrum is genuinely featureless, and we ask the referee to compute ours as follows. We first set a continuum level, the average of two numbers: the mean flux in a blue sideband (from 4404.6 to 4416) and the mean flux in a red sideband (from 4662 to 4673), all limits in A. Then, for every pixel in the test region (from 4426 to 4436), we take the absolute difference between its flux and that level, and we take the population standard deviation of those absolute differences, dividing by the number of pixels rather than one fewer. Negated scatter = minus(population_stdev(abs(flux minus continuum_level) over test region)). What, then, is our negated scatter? -25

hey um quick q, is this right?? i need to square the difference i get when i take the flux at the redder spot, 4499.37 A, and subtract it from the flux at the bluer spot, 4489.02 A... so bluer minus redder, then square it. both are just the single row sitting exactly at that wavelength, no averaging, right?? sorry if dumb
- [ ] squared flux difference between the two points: 22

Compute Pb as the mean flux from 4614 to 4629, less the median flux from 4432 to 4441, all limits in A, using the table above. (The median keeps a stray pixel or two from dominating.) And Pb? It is -12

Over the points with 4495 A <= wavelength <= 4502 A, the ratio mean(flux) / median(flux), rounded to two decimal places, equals 1.03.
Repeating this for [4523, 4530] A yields 0.99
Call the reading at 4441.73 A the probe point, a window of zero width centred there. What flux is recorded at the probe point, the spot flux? 288.3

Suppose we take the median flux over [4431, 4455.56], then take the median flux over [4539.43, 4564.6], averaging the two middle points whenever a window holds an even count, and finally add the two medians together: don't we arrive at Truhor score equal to 603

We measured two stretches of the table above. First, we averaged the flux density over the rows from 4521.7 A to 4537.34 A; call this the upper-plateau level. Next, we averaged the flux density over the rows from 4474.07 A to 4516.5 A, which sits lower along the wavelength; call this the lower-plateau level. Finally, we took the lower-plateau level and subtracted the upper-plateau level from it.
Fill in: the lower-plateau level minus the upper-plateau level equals 21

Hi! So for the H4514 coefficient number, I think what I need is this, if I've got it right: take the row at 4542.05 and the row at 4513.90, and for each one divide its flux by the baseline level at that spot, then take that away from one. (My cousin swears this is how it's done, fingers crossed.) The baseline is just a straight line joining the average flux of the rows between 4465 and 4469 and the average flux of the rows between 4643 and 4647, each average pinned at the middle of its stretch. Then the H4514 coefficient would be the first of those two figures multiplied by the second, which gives -0.003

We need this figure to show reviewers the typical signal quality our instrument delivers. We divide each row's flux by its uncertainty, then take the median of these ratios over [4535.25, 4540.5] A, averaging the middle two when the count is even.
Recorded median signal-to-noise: 8.0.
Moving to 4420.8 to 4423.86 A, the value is 7.9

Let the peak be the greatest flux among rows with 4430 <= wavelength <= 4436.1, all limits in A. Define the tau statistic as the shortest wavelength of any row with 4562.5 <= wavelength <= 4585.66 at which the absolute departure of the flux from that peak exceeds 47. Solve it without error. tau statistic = 4564.07 A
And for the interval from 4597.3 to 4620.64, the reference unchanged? 4597.82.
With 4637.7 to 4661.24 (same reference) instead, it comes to 4638.23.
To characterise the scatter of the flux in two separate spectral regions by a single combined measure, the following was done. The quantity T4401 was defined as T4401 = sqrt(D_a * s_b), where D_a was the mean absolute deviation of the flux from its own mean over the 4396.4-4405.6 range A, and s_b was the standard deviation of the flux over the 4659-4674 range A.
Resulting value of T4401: 33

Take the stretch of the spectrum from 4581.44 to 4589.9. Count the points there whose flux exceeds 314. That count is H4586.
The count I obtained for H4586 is 0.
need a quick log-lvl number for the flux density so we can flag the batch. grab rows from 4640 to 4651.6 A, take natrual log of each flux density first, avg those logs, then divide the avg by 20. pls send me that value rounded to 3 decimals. 0.288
